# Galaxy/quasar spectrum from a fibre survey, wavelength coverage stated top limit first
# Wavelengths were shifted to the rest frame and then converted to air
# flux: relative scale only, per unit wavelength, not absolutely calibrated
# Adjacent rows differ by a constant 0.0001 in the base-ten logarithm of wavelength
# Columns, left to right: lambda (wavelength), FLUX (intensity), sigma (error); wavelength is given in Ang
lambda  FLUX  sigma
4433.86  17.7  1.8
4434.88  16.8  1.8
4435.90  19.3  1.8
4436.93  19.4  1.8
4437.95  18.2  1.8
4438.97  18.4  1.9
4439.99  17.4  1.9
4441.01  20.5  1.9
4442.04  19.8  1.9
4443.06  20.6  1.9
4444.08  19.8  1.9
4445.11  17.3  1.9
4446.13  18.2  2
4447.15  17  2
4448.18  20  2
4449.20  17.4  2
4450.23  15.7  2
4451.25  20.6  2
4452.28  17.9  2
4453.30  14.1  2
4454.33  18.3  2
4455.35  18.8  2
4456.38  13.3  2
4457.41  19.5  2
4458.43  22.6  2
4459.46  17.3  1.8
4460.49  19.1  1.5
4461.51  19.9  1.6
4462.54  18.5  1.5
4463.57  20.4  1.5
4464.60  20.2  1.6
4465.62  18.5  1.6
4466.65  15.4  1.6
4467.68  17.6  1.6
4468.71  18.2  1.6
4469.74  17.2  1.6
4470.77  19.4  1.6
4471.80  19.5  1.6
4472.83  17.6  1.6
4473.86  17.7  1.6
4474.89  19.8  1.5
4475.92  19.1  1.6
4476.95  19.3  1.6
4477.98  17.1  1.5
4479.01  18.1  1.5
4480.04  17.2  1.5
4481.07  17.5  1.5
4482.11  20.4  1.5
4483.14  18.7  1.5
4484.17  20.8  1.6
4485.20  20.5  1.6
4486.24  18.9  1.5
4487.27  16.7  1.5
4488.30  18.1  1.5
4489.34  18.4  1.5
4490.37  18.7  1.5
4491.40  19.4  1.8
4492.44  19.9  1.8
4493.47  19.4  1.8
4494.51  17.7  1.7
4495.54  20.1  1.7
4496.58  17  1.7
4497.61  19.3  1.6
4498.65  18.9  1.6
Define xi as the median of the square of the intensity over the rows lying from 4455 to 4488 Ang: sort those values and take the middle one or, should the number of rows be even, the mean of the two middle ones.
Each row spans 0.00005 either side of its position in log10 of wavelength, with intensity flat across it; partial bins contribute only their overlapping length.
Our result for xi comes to 352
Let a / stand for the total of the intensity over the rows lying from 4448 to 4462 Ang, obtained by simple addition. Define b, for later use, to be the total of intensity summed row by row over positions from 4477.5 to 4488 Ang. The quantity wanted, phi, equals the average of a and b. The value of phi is 220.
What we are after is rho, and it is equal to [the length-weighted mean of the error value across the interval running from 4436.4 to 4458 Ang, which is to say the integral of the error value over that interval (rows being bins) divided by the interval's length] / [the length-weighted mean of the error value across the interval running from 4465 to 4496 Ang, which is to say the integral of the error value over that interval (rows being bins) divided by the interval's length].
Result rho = 1.23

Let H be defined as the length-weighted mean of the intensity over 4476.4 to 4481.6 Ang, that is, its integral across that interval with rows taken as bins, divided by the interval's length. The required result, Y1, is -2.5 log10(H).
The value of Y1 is -3.13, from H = 17.8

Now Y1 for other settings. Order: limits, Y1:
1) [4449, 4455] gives -3.10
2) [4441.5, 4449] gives -3.19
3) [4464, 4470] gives -3.13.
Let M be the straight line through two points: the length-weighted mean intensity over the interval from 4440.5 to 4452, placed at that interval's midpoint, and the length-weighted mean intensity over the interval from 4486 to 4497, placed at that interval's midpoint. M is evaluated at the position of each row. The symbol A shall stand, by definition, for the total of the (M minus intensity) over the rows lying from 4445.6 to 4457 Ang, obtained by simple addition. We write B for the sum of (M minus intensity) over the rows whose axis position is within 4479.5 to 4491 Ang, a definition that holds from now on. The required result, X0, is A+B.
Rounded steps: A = 15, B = -1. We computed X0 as 14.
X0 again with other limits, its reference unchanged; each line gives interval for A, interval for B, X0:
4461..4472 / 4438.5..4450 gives 1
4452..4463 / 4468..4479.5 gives 9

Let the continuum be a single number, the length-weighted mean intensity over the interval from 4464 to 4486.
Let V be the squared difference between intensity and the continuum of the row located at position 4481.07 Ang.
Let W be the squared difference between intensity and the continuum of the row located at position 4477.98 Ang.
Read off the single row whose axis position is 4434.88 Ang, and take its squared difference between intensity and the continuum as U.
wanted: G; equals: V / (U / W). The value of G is 0.8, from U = 3.1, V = 1.2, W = 2.2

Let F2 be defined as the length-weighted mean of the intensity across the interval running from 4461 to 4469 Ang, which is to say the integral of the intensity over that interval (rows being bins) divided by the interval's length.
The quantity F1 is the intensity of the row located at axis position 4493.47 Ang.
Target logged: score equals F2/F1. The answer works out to 0.96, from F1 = 19.4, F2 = 18.6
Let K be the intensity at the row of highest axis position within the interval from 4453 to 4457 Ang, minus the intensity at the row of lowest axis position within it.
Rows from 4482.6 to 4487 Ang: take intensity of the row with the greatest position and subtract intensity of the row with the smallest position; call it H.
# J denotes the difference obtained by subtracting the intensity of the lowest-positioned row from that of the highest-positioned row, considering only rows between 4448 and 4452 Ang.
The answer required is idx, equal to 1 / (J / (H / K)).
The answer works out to -0.4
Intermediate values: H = 0.2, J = 0.6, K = -0.8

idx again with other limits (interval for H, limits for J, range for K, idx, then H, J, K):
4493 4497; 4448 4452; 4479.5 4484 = -2.7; -2.4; 0.6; 1.5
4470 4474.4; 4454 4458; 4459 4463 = -1.2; -1.7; 1.2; 1.2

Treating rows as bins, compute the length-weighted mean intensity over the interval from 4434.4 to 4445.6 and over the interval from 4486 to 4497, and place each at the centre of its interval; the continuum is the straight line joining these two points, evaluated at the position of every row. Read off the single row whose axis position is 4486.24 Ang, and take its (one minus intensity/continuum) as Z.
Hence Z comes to -0.02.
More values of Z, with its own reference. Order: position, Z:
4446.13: 0.03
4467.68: 0.06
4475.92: -0.02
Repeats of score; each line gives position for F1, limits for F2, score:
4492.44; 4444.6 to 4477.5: 0.92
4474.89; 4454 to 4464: 0.95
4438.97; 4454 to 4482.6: 1.00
